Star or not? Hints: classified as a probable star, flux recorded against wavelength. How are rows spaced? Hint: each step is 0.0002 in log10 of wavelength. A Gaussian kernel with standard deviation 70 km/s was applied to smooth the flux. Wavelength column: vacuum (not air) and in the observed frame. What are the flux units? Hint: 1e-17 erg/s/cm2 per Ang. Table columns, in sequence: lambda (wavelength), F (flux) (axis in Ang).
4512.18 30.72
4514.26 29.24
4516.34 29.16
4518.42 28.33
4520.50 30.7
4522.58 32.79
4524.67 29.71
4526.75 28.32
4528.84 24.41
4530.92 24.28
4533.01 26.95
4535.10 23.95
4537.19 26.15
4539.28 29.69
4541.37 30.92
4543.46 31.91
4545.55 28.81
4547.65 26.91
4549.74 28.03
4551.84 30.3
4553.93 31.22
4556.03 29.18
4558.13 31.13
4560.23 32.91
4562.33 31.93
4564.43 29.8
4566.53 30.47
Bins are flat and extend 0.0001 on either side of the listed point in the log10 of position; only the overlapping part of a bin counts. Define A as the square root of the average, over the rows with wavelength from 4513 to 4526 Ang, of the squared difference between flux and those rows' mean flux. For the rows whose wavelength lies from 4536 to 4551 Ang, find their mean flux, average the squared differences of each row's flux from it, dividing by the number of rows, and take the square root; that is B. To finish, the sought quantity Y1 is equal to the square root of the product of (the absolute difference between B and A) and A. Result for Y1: 0.8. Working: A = 1.4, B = 1.9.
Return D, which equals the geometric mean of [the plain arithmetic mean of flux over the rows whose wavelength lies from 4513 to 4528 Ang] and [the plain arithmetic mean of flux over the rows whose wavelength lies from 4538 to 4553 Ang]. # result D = 29.6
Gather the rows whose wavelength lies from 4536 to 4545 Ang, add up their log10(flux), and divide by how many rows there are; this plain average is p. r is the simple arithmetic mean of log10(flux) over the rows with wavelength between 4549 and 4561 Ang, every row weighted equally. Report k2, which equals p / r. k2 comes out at 0.99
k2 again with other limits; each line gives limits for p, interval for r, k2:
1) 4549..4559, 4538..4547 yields 1.00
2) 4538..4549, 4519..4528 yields 0.99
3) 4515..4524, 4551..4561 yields 0.99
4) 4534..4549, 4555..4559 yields 0.98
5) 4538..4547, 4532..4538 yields 1.05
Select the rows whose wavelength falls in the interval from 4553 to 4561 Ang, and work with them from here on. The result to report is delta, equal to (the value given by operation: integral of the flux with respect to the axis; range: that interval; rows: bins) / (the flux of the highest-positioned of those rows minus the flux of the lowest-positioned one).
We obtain 147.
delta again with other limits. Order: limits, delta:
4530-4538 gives 108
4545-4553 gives 153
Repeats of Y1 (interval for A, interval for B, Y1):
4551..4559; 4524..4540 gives 1.1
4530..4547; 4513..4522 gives 2.3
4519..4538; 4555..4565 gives 2.2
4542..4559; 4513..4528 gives 0.5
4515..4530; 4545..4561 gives 1.2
